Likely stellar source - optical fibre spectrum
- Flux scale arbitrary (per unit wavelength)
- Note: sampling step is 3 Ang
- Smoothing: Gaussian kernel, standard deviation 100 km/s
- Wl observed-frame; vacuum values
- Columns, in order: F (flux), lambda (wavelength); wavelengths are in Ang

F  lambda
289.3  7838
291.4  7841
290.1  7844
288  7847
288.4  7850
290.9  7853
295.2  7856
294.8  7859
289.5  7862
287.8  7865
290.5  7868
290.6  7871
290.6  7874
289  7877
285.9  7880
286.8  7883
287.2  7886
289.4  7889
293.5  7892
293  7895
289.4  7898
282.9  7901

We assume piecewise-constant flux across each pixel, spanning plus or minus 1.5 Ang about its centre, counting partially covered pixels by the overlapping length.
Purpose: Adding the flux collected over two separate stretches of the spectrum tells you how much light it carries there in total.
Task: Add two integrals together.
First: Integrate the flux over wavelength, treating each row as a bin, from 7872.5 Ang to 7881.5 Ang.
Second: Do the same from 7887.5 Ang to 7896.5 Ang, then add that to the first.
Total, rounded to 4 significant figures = 5224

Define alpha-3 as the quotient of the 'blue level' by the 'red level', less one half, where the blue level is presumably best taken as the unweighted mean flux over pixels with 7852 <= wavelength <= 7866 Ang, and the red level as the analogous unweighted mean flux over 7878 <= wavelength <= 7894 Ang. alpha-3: 0.511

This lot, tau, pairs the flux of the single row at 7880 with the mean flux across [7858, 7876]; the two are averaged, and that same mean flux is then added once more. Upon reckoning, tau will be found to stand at 579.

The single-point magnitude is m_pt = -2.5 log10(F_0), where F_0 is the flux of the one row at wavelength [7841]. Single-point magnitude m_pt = -6.16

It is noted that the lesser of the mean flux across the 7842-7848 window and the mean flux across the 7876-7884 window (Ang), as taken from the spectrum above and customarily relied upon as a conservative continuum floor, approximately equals 287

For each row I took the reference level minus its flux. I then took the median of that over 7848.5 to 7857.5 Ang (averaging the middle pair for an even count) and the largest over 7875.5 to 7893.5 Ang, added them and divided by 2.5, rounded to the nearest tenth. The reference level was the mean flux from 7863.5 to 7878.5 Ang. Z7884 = 1.0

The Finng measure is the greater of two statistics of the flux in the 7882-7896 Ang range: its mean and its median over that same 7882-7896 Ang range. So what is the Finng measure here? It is 290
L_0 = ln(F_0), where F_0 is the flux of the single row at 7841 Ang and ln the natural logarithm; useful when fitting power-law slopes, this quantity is 5.675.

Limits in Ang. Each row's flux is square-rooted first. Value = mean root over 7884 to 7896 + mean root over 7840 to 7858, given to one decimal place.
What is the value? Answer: 34.1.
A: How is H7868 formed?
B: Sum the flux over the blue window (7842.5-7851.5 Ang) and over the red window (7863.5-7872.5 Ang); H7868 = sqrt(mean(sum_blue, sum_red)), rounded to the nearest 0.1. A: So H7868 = 29.5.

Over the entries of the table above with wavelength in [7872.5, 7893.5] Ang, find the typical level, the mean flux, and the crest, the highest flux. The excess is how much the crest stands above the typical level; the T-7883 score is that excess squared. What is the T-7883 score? 21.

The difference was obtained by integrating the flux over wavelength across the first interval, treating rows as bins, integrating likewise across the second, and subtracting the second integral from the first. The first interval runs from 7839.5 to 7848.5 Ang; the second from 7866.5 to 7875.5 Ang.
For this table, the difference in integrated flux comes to -7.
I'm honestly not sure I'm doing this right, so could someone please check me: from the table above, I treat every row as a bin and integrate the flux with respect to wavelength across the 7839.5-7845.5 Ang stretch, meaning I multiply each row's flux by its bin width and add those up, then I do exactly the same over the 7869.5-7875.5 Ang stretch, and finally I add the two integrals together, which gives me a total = 3488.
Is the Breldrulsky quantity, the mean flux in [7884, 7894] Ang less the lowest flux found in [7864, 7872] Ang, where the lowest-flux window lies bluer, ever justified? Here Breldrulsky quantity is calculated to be 2.2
